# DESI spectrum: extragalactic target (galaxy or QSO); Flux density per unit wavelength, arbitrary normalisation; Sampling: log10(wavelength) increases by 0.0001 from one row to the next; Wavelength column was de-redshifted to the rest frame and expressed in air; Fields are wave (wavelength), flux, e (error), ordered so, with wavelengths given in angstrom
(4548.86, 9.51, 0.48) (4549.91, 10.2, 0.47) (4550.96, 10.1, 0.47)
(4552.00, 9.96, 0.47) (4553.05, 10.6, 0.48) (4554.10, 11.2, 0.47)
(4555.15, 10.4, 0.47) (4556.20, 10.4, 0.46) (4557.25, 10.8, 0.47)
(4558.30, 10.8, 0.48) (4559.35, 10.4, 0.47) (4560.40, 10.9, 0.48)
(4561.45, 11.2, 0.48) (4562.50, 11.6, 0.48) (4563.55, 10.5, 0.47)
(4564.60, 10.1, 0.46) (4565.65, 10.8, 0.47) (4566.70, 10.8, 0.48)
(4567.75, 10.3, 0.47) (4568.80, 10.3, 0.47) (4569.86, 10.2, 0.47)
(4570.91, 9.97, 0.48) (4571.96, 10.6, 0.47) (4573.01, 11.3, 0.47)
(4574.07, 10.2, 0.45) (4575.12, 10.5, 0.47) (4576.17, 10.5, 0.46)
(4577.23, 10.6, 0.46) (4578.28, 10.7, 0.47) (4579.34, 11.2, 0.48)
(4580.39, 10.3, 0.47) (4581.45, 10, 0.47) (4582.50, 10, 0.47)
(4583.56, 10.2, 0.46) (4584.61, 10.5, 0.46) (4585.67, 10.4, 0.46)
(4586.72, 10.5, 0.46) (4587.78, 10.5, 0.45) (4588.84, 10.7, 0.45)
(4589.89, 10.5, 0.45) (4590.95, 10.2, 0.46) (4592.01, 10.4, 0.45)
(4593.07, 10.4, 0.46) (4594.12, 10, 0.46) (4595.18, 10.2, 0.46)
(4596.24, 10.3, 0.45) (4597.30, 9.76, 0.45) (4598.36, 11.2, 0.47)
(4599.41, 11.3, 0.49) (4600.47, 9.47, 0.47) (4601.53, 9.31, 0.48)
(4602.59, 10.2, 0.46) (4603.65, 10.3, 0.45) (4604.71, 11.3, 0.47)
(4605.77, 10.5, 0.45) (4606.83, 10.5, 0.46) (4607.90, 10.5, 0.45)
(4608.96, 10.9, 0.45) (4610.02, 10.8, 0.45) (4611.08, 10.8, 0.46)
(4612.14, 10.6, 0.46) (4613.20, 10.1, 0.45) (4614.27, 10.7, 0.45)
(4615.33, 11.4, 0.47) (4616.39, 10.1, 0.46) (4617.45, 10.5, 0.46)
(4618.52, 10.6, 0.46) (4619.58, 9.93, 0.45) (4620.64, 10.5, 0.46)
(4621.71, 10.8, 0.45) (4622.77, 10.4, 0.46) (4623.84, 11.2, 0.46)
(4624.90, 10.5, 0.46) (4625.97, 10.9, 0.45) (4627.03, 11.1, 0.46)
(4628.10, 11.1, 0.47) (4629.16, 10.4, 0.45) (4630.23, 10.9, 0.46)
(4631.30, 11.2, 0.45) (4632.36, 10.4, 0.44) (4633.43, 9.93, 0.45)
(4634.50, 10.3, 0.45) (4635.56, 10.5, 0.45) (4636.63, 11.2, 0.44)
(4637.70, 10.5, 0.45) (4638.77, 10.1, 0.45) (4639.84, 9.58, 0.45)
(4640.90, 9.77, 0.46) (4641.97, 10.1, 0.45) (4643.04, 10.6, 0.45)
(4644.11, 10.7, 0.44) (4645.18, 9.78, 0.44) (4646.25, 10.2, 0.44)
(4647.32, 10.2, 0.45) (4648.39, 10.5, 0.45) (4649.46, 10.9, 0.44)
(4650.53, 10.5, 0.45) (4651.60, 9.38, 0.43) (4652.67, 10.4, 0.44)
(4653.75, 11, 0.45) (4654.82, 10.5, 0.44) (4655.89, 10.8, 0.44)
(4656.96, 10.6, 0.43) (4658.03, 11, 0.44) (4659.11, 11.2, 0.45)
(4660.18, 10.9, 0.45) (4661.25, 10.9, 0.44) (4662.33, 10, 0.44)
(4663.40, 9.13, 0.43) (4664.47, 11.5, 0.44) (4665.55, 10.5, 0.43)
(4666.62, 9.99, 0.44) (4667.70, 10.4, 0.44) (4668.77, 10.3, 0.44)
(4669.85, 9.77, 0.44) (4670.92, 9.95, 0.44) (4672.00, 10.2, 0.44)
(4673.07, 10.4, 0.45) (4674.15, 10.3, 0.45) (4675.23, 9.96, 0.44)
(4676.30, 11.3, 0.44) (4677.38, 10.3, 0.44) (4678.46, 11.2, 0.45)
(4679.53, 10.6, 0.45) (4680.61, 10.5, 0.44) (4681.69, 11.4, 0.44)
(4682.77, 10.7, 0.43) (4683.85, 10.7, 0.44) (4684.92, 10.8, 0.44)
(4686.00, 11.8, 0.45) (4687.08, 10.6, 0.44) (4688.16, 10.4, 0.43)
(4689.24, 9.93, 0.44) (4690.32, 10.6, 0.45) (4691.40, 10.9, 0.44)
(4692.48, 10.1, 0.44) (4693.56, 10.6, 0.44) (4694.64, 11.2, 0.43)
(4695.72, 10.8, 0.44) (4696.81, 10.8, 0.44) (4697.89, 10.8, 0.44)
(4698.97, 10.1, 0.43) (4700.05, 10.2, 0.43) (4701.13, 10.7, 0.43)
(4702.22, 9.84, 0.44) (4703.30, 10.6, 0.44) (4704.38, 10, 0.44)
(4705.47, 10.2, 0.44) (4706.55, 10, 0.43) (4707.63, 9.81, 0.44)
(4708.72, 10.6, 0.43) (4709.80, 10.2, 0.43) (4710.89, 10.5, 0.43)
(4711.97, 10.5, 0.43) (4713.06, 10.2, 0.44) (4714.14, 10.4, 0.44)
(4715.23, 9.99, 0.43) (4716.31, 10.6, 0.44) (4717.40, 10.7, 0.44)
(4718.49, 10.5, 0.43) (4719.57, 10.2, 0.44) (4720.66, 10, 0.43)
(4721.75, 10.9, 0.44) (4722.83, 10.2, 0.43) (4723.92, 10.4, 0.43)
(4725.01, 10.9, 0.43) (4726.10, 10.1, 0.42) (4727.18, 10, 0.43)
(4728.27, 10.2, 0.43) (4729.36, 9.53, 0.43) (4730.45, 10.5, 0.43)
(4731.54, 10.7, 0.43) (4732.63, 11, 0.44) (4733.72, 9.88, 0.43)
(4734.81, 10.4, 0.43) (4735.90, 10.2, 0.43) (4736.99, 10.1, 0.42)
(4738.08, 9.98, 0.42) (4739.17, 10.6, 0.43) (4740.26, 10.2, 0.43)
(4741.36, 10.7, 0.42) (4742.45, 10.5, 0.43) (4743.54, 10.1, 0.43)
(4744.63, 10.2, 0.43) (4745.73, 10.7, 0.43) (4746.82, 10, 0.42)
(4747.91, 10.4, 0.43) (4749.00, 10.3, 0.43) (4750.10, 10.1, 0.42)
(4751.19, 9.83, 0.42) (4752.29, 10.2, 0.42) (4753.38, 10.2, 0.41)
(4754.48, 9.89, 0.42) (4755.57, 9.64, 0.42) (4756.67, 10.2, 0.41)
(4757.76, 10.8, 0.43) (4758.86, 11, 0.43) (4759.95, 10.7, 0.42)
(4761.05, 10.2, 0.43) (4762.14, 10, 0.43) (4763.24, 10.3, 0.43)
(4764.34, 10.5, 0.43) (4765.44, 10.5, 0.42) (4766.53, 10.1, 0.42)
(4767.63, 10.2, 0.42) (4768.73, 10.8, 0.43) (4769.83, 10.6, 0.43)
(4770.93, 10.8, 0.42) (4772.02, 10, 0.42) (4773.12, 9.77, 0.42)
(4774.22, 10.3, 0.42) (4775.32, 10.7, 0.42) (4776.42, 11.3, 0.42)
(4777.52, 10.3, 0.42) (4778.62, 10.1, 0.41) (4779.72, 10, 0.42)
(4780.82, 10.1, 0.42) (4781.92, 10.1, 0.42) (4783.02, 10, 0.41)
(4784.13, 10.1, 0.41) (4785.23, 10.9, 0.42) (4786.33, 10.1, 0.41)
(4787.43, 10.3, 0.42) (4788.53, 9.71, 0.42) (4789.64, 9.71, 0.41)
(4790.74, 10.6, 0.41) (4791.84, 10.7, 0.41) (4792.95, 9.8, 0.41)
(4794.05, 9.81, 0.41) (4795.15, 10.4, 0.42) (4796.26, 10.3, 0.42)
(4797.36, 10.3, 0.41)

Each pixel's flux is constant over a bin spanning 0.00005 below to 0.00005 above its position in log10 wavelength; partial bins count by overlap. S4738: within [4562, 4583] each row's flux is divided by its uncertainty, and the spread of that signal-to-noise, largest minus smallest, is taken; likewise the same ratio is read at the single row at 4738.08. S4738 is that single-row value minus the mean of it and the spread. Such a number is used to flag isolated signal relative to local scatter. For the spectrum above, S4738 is 10.2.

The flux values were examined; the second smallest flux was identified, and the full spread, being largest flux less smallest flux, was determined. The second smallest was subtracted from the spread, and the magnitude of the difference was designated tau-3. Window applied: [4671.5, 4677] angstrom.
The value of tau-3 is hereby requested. 8.9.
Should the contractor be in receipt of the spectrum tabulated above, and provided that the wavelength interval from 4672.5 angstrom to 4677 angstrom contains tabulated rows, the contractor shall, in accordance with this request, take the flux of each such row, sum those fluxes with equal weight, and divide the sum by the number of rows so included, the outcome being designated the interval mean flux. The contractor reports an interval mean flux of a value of 10.49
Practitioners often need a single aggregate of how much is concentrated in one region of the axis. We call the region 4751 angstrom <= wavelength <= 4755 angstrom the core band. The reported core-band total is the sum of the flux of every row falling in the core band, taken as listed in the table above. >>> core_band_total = 40.1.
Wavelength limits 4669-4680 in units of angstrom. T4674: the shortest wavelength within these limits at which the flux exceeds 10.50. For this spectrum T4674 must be 4676.30 angstrom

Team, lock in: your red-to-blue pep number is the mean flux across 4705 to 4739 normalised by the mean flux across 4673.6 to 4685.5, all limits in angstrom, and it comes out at 0.96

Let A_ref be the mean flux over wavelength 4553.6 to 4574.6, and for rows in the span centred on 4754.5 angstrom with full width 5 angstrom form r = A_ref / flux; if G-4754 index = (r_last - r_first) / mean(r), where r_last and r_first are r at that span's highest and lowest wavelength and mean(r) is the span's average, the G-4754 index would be 0.00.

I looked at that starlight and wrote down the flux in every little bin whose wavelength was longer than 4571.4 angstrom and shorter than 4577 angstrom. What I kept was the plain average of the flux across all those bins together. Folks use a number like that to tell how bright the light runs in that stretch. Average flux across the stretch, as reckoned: 10.6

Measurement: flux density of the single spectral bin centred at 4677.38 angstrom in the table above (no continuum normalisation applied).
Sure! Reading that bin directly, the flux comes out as 10.3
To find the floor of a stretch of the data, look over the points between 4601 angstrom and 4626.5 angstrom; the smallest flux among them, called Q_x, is 9.31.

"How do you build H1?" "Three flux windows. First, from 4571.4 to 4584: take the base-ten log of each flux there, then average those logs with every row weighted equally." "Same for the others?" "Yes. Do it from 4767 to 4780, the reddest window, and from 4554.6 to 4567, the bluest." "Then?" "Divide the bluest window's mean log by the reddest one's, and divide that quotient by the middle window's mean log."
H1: 0.992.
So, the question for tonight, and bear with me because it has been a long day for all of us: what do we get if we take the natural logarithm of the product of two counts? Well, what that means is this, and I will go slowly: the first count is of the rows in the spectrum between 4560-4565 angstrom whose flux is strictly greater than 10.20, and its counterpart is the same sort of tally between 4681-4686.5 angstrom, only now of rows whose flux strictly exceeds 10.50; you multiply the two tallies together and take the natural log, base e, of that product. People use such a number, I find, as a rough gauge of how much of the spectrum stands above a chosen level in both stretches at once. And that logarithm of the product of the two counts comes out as 3.00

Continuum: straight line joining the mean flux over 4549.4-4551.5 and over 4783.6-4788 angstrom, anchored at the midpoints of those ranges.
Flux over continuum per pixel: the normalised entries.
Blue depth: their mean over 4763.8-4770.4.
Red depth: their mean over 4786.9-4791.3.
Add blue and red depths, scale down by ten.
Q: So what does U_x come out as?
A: 0.198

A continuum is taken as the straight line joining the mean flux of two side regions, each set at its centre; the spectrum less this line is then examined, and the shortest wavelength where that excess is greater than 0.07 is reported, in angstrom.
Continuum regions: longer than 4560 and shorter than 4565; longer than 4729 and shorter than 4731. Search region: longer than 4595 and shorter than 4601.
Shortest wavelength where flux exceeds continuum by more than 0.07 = 4598.36 angstrom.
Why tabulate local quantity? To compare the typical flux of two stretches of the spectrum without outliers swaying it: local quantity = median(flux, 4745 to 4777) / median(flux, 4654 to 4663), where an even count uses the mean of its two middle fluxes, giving 0.949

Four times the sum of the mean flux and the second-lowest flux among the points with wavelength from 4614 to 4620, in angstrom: 82.6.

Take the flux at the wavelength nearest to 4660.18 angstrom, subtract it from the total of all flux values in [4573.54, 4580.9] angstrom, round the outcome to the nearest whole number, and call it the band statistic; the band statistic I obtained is 63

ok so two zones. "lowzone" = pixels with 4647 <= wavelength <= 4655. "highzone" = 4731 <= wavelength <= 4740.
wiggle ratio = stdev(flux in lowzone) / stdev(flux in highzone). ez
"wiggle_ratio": 1.3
